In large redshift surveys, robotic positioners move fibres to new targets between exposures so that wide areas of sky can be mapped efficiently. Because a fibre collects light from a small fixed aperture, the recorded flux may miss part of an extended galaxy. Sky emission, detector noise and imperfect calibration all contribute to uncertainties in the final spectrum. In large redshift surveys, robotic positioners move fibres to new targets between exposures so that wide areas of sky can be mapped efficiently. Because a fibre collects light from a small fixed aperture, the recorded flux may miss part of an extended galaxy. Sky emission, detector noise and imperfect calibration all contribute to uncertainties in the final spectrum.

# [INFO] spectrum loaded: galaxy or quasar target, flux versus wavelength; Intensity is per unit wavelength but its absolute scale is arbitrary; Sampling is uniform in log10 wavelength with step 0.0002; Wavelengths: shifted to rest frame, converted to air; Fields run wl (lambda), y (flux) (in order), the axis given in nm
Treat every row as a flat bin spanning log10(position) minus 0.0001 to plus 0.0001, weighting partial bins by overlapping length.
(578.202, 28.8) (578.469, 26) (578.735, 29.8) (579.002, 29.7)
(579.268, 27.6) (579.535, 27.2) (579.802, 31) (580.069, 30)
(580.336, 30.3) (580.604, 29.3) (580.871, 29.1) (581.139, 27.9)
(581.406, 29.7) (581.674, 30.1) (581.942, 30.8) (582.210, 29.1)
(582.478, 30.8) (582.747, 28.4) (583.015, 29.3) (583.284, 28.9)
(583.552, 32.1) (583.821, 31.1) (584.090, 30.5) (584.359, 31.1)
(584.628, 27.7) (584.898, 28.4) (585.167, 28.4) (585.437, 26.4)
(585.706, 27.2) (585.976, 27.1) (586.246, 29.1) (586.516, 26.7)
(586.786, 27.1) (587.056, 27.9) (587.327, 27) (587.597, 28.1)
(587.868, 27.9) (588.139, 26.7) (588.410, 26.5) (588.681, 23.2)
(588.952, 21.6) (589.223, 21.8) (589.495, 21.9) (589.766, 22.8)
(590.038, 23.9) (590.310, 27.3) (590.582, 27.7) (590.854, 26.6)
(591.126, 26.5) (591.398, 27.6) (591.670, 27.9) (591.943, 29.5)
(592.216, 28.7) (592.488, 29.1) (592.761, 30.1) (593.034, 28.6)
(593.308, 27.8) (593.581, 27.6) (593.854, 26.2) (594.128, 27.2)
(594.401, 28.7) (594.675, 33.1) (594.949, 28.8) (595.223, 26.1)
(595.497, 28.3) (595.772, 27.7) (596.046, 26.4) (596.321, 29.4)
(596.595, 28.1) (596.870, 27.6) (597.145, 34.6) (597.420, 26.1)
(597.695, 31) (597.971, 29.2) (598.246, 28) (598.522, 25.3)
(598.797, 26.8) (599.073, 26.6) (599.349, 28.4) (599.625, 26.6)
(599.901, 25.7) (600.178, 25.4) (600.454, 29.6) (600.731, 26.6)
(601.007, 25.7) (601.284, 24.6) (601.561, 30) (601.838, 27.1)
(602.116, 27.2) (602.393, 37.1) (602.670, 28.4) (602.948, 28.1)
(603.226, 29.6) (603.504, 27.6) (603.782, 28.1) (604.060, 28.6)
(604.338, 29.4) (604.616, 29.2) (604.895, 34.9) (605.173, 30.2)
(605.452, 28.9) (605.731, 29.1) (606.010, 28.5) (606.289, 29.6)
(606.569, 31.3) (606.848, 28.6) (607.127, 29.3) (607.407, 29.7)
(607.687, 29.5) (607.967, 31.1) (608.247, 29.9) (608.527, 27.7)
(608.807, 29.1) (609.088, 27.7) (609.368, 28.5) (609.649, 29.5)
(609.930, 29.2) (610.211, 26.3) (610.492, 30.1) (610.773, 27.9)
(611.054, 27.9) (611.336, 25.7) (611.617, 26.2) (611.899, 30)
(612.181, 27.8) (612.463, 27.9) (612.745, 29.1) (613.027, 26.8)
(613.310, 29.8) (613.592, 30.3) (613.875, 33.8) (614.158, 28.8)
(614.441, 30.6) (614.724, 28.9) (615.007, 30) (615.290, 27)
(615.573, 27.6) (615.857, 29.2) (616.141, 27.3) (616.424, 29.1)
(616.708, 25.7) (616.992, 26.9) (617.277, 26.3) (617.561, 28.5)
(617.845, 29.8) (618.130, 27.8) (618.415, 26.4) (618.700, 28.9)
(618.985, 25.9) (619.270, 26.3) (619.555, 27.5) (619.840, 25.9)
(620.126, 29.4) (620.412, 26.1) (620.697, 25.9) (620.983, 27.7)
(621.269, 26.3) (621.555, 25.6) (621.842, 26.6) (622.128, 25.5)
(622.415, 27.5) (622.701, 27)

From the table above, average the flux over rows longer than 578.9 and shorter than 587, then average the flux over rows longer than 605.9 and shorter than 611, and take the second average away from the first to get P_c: 0.0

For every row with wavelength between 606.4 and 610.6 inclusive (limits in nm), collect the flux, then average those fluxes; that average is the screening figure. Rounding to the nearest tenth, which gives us 29.2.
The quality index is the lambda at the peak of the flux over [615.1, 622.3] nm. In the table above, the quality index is 617.845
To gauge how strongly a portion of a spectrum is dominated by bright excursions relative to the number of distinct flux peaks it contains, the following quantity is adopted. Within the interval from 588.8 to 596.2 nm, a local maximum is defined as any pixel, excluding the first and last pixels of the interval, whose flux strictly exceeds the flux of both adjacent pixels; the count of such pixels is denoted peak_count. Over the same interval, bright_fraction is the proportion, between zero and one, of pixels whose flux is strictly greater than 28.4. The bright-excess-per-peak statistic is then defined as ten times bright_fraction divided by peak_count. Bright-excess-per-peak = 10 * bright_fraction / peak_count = 0.6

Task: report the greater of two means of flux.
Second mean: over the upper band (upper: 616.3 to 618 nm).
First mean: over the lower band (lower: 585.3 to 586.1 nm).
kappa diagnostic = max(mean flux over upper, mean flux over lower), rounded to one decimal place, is 27.7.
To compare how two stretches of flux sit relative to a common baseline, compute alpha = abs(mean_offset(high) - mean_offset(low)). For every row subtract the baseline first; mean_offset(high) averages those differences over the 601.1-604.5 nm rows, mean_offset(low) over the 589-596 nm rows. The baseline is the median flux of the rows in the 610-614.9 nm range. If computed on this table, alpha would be 1.6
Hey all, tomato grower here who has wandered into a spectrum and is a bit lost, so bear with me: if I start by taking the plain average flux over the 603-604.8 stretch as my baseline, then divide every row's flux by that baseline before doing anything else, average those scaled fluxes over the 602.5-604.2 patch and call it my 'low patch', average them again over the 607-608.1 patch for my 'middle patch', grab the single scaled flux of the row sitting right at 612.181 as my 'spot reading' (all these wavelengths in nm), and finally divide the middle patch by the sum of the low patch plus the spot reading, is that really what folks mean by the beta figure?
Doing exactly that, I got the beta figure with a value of 0.53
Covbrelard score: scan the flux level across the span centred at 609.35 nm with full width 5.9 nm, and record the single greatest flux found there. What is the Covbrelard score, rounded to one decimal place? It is 31.3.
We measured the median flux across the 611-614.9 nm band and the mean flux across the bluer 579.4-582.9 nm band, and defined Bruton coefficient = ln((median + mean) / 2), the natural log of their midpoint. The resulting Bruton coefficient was 3.374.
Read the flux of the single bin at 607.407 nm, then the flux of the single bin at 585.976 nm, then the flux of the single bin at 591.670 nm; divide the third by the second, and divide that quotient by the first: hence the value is 0.035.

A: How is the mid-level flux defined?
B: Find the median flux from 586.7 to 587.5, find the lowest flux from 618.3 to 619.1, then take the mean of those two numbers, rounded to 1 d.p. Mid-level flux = 26.5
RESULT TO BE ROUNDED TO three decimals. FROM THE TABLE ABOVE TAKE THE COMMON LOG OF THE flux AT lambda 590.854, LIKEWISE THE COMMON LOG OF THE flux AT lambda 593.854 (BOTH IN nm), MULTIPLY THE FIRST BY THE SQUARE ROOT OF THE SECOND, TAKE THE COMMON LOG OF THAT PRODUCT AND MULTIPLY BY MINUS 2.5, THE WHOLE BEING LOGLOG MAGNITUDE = -0.574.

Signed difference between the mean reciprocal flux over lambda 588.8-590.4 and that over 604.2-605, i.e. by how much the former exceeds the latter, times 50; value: 0.55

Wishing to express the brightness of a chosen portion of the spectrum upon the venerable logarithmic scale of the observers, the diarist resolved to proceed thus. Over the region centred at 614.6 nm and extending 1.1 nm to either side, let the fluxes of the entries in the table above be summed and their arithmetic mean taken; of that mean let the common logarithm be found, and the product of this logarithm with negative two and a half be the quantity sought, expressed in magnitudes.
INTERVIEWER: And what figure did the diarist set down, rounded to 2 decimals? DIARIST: -3.68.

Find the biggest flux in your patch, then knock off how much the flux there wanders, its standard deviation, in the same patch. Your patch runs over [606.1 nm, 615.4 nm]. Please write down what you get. 32.2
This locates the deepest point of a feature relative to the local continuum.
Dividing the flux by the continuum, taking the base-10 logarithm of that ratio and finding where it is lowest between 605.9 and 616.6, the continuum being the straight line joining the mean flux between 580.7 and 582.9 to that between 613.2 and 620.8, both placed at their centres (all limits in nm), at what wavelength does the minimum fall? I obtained 611.336 nm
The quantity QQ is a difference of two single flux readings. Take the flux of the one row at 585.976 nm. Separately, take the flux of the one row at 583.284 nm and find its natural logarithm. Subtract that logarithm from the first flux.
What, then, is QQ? 24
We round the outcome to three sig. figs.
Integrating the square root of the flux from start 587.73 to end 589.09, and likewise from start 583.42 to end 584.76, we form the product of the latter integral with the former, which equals 50.4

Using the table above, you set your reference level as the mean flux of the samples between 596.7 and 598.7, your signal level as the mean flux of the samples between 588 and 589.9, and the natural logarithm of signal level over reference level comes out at -0.20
